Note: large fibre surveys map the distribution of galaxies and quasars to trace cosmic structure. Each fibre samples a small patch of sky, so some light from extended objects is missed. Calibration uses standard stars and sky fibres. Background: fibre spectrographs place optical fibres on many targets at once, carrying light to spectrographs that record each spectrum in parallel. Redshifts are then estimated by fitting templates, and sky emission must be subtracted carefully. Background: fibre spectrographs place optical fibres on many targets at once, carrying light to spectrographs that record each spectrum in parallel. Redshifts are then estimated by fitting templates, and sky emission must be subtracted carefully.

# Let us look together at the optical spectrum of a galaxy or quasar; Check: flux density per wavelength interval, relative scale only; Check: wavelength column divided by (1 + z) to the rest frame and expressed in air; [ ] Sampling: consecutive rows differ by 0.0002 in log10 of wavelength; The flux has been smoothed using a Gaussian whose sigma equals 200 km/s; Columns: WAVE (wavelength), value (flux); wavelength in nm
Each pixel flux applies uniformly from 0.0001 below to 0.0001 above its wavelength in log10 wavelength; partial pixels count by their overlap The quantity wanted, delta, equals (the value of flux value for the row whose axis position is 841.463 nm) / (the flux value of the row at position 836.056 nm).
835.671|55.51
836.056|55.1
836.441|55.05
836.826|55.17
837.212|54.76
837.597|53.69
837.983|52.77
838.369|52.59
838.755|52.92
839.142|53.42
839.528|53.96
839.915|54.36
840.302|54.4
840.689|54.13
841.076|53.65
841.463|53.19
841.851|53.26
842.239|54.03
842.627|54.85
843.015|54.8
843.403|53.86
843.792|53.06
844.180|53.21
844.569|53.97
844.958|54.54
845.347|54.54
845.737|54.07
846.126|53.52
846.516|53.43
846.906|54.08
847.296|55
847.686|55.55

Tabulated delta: 0.97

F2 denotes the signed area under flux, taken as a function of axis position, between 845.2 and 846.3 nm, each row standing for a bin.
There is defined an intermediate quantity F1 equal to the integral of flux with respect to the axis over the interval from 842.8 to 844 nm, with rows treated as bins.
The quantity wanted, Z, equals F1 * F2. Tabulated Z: 3847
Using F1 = 64.7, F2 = 59.4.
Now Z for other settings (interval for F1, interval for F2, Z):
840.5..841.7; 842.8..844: 4167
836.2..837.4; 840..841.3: 4640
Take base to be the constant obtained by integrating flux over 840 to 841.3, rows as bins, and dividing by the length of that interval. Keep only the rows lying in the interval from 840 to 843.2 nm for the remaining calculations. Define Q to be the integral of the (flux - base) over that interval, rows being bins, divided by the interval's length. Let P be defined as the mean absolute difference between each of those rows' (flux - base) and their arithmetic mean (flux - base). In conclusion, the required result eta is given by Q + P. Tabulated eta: 0.46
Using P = 0.51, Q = -0.04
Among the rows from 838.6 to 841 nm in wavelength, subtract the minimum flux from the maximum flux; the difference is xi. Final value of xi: 1.48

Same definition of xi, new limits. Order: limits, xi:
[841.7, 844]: 1.79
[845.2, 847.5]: 1.57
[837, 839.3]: 2.17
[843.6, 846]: 1.48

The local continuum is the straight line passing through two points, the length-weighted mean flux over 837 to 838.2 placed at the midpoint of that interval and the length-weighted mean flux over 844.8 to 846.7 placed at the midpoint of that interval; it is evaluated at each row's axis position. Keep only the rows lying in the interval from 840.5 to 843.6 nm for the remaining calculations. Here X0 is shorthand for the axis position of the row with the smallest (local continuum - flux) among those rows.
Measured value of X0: 842.627 nm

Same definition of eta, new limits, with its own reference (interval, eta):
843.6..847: 0.19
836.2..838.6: 0.91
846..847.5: 0.48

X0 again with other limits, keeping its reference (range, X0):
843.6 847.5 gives 847.296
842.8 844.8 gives 843.015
